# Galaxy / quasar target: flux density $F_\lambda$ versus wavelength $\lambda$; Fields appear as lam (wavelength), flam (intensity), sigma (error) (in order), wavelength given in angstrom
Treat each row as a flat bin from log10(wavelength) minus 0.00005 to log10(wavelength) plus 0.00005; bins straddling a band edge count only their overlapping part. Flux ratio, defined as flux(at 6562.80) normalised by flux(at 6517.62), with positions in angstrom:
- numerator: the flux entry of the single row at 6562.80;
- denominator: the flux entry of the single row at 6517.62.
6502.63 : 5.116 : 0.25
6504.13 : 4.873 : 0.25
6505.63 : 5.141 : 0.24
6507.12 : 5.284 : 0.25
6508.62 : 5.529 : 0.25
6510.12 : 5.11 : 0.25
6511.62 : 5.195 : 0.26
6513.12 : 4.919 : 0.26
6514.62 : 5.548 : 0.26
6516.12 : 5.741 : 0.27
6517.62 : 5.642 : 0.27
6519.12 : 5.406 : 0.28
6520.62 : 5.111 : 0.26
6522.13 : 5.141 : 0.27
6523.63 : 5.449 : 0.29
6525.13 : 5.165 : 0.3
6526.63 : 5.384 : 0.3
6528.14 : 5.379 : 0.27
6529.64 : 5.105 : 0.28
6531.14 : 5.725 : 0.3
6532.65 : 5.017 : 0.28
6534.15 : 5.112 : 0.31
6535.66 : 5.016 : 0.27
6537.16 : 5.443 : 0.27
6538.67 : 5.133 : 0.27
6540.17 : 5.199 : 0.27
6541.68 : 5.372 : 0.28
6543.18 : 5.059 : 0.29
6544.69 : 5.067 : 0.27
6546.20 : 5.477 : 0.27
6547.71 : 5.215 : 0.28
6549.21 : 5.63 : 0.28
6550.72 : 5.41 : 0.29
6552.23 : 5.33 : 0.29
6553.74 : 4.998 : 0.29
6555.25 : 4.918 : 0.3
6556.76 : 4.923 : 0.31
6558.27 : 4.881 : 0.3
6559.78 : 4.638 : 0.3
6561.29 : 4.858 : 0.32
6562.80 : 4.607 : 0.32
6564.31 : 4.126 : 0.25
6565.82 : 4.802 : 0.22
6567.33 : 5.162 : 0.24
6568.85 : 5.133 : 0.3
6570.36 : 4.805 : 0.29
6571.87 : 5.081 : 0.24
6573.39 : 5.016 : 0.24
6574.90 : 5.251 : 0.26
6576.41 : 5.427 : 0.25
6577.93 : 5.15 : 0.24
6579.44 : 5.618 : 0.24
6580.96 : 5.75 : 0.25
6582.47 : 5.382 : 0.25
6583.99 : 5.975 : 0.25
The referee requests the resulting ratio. 0.82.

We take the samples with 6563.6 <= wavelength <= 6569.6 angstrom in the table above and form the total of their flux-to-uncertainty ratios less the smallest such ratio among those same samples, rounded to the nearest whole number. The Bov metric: 60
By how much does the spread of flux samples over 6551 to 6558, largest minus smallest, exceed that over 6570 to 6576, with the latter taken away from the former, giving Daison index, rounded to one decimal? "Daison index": 0.0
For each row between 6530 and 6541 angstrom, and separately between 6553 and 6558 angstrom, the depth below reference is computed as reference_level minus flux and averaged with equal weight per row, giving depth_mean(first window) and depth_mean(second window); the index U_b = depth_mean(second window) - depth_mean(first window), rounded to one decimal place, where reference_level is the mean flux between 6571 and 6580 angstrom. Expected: 0.3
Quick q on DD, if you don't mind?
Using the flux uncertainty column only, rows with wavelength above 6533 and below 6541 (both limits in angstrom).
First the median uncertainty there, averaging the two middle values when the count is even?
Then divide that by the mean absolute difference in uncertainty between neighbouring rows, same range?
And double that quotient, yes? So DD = 54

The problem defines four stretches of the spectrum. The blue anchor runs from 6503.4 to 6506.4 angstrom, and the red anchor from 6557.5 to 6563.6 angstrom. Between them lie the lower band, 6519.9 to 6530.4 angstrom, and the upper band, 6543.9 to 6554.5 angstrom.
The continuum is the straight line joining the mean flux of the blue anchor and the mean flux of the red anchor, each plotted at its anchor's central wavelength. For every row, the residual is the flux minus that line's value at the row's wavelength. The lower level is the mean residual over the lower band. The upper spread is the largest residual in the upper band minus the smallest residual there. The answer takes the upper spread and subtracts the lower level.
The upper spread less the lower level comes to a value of 0.28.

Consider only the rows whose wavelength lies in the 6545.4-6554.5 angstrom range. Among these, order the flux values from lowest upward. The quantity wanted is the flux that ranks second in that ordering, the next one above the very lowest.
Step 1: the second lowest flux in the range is 5.215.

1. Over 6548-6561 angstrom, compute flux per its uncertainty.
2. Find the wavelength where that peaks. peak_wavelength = 6549.21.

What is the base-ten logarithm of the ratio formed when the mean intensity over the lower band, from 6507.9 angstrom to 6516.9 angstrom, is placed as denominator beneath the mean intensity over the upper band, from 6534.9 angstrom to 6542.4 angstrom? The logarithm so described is -0.009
